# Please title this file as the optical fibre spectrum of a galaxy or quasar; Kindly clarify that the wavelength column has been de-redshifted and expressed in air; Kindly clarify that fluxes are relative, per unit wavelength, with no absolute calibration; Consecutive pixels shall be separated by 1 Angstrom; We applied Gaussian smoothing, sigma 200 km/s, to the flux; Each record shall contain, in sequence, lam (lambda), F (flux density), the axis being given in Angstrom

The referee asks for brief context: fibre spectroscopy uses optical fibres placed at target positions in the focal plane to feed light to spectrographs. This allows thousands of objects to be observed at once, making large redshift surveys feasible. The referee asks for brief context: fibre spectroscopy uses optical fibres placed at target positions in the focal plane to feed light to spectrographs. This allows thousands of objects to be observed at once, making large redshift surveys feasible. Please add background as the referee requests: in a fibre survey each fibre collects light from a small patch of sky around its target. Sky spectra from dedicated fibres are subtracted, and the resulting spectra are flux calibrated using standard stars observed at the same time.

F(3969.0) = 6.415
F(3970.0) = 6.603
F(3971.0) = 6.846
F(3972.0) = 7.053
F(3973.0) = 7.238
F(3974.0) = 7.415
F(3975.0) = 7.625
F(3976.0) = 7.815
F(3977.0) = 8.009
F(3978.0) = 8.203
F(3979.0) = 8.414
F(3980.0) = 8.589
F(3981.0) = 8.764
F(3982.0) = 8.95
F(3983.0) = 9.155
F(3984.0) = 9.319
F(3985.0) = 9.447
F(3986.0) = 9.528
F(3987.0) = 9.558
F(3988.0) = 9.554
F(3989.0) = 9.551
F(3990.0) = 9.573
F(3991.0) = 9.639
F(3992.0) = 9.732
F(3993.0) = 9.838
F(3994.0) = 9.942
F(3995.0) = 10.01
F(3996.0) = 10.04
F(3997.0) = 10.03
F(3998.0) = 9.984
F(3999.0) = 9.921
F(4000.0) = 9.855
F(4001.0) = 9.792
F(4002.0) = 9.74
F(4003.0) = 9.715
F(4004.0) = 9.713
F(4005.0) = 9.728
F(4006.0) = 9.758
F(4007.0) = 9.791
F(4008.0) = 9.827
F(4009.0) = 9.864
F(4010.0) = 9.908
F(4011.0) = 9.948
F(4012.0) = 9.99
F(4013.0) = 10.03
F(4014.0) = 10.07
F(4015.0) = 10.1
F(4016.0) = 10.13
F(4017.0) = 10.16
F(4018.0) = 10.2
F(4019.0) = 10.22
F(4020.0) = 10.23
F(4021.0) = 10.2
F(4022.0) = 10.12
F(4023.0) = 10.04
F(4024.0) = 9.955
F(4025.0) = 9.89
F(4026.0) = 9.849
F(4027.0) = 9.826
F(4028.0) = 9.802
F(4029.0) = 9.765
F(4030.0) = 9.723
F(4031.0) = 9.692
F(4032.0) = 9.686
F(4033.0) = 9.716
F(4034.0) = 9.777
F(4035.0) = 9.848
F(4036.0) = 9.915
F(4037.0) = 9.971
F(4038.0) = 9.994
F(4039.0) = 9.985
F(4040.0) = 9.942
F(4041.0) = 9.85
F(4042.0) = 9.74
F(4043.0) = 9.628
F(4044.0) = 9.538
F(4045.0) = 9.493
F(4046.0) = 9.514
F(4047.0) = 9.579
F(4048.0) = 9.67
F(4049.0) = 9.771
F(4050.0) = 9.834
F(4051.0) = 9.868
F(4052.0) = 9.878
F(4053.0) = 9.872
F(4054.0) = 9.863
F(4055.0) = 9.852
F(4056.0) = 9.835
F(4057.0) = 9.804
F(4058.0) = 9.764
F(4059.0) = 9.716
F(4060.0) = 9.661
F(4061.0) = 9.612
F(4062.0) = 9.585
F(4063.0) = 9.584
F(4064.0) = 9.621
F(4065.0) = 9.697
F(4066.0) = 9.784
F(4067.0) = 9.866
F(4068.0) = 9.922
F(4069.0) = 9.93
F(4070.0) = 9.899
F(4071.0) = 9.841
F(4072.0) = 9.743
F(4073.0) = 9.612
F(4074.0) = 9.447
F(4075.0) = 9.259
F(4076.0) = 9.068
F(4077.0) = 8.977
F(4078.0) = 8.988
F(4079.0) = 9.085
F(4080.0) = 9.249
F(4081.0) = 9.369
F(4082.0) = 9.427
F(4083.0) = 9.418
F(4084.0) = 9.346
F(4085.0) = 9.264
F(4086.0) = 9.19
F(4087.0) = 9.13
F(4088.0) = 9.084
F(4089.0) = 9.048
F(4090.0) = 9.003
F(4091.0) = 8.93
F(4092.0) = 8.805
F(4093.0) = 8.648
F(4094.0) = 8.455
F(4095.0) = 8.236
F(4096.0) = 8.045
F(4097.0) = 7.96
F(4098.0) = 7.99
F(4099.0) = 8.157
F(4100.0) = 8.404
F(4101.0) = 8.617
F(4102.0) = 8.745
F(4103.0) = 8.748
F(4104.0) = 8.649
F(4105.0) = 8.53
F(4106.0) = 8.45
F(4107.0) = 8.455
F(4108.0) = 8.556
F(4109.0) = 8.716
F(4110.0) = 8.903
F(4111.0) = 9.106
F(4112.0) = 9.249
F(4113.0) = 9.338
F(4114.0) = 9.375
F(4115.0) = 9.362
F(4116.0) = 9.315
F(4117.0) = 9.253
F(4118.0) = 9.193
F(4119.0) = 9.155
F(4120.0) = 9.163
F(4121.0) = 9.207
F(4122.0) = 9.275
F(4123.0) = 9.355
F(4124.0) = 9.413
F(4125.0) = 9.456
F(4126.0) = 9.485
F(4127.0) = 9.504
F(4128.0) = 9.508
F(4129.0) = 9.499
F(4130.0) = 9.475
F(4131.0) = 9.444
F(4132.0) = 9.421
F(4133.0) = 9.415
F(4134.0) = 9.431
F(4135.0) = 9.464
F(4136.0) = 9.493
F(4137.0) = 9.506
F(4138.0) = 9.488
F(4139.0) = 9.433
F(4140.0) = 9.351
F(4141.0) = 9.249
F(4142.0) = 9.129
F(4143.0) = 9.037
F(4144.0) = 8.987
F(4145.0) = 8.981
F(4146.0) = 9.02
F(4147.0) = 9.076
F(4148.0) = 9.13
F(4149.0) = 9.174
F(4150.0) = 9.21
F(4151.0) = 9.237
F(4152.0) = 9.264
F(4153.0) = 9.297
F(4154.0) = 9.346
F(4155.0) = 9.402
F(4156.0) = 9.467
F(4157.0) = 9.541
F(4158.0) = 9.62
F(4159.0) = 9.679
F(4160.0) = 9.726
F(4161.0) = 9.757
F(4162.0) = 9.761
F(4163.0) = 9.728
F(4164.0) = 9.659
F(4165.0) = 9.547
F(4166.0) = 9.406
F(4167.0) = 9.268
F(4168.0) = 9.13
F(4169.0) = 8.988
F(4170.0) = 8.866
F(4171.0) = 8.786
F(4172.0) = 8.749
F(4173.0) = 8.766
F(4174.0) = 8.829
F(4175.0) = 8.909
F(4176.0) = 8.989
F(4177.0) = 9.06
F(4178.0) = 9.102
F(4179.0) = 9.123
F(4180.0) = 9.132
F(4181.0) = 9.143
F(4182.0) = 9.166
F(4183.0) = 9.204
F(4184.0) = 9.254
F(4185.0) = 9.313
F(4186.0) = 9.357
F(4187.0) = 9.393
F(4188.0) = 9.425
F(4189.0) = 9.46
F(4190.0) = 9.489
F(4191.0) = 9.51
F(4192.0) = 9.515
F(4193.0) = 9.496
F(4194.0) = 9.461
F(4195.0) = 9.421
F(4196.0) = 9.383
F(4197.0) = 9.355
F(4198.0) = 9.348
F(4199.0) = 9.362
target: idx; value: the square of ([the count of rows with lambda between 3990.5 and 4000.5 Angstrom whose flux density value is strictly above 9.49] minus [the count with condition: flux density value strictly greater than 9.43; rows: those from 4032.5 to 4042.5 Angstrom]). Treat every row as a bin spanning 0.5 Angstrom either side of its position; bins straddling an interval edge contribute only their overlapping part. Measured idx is 0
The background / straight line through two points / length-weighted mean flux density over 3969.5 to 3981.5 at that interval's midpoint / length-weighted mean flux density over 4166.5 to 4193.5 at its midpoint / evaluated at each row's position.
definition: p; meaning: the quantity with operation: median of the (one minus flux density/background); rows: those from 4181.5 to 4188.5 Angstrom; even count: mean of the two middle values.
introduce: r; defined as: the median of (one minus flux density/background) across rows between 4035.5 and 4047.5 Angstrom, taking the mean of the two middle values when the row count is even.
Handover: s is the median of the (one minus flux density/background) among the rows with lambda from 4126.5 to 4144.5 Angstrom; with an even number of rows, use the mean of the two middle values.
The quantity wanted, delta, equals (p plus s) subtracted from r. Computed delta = -0.12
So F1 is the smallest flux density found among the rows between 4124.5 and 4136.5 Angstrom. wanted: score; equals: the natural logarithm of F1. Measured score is 2.24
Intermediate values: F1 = 9.415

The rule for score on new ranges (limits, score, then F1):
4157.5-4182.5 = 2.17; 8.749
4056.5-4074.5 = 2.25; 9.447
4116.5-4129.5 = 2.21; 9.155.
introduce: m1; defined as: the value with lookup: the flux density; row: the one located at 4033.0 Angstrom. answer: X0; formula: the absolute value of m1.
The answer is 9.7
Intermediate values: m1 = 9.716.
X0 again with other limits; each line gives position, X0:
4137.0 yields 9.5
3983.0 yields 9.2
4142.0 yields 9.1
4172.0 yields 8.7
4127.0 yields 9.5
